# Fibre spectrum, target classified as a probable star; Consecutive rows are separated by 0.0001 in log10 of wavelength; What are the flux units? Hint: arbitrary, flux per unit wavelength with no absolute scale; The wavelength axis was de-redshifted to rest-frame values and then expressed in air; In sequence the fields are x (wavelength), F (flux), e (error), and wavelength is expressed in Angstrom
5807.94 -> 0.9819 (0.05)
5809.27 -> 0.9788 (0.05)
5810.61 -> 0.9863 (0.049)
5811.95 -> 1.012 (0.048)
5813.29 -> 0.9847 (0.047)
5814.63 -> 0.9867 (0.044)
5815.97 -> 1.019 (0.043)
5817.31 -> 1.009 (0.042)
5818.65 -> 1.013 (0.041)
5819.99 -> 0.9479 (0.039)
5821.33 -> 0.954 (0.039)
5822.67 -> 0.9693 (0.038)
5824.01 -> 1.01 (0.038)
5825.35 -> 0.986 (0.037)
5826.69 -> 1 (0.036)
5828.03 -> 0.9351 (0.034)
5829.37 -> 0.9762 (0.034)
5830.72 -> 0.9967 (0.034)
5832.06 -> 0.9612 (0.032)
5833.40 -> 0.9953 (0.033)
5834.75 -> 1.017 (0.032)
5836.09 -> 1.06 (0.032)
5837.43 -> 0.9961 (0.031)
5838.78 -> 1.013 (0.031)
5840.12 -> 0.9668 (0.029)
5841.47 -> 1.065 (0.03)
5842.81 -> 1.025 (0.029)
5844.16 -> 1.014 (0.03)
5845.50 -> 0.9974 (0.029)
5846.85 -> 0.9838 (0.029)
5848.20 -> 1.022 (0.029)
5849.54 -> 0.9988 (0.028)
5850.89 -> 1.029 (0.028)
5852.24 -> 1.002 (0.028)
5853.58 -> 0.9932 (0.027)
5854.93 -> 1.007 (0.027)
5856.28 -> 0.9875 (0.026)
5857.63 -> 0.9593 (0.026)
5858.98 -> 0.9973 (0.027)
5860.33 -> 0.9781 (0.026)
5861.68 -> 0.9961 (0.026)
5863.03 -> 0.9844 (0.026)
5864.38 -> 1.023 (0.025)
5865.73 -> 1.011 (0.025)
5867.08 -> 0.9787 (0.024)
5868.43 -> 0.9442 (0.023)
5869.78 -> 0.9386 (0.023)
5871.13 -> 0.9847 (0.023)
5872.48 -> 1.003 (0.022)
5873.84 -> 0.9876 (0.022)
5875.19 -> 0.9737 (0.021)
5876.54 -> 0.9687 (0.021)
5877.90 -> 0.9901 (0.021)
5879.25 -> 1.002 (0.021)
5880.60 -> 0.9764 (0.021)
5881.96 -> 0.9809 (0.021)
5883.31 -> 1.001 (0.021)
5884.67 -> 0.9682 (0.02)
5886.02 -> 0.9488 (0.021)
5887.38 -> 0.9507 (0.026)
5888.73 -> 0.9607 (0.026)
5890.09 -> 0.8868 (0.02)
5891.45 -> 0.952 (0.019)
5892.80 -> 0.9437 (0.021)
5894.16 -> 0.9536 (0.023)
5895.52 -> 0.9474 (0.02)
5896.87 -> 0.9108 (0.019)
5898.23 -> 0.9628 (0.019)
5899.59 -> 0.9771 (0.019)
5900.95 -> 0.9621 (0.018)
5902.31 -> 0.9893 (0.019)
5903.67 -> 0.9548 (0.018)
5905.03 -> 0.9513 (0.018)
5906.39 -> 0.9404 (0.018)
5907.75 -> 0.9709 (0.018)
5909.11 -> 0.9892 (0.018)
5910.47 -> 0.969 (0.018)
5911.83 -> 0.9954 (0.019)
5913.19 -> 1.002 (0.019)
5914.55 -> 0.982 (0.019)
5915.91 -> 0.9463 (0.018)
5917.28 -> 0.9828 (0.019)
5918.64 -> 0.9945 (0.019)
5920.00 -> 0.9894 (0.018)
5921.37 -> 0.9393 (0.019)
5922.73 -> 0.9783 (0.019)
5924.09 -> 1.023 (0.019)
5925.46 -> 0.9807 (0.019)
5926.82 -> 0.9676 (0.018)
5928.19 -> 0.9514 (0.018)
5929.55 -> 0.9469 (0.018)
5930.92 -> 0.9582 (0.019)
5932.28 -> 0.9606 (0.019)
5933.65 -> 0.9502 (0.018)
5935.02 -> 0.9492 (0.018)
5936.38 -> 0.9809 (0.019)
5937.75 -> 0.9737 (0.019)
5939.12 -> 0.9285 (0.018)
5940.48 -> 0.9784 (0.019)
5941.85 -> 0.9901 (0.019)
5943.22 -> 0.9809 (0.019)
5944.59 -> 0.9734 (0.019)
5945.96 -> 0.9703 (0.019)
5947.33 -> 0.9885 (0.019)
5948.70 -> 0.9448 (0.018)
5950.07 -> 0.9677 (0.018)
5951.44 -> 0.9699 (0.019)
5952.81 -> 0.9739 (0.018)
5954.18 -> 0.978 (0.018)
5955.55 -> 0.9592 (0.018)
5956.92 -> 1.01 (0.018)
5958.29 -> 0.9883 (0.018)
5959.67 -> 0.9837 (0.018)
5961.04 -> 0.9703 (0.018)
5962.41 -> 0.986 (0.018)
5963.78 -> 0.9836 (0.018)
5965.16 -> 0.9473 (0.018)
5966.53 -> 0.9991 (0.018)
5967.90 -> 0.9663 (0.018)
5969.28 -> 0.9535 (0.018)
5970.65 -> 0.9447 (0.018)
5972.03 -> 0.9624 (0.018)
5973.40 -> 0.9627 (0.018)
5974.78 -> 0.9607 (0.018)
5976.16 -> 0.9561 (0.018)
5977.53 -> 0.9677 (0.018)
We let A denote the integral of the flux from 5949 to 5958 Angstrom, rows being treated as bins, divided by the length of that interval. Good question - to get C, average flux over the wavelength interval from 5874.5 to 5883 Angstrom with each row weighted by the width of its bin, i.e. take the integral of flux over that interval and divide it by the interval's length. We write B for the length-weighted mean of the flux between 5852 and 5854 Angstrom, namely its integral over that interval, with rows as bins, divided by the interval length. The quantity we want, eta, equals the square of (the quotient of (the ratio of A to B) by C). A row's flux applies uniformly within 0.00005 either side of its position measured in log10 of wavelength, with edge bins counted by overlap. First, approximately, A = 0.98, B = 1.00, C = 0.98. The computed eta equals 0.98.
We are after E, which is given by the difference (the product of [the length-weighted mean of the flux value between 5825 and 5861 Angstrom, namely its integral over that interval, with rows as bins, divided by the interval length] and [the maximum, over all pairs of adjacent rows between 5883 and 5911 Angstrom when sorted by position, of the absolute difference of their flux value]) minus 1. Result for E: -0.926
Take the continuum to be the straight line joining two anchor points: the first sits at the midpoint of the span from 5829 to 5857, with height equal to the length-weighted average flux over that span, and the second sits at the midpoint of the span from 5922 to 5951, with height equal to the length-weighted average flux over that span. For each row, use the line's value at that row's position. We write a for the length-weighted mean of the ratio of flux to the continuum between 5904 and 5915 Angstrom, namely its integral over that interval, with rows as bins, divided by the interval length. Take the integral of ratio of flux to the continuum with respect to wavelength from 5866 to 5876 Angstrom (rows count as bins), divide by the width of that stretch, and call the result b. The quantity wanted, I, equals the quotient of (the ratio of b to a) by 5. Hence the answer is 0.197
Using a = 1.00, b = 0.98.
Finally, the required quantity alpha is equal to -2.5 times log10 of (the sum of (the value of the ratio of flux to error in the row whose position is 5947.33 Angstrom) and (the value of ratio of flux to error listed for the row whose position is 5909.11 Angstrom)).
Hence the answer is -5.07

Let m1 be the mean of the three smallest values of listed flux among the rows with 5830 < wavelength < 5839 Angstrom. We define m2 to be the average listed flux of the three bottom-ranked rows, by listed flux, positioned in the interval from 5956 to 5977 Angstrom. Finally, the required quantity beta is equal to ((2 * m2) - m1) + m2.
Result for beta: 1.86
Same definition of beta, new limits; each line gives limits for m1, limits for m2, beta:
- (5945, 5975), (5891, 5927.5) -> 1.84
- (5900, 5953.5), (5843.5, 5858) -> 1.99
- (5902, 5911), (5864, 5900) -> 1.79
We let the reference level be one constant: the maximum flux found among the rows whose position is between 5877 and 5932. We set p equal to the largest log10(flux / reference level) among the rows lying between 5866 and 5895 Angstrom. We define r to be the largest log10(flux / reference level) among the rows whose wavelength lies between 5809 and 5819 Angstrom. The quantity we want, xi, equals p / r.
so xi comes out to 5.0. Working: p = -0.0086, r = -0.002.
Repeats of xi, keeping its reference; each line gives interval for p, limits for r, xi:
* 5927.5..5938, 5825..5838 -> -1.2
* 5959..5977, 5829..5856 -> -0.6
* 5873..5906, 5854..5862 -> 1.3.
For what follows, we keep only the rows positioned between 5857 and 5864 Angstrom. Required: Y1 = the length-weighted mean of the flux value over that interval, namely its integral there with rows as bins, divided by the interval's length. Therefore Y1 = 0.98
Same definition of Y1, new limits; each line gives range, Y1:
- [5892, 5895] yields 0.95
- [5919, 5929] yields 0.98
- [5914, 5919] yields 0.97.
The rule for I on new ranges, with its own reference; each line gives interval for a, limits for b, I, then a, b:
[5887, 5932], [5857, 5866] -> 0.202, 0.98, 0.99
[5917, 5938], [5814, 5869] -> 0.198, 1.00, 0.99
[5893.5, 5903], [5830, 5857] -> 0.206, 0.97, 1.00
